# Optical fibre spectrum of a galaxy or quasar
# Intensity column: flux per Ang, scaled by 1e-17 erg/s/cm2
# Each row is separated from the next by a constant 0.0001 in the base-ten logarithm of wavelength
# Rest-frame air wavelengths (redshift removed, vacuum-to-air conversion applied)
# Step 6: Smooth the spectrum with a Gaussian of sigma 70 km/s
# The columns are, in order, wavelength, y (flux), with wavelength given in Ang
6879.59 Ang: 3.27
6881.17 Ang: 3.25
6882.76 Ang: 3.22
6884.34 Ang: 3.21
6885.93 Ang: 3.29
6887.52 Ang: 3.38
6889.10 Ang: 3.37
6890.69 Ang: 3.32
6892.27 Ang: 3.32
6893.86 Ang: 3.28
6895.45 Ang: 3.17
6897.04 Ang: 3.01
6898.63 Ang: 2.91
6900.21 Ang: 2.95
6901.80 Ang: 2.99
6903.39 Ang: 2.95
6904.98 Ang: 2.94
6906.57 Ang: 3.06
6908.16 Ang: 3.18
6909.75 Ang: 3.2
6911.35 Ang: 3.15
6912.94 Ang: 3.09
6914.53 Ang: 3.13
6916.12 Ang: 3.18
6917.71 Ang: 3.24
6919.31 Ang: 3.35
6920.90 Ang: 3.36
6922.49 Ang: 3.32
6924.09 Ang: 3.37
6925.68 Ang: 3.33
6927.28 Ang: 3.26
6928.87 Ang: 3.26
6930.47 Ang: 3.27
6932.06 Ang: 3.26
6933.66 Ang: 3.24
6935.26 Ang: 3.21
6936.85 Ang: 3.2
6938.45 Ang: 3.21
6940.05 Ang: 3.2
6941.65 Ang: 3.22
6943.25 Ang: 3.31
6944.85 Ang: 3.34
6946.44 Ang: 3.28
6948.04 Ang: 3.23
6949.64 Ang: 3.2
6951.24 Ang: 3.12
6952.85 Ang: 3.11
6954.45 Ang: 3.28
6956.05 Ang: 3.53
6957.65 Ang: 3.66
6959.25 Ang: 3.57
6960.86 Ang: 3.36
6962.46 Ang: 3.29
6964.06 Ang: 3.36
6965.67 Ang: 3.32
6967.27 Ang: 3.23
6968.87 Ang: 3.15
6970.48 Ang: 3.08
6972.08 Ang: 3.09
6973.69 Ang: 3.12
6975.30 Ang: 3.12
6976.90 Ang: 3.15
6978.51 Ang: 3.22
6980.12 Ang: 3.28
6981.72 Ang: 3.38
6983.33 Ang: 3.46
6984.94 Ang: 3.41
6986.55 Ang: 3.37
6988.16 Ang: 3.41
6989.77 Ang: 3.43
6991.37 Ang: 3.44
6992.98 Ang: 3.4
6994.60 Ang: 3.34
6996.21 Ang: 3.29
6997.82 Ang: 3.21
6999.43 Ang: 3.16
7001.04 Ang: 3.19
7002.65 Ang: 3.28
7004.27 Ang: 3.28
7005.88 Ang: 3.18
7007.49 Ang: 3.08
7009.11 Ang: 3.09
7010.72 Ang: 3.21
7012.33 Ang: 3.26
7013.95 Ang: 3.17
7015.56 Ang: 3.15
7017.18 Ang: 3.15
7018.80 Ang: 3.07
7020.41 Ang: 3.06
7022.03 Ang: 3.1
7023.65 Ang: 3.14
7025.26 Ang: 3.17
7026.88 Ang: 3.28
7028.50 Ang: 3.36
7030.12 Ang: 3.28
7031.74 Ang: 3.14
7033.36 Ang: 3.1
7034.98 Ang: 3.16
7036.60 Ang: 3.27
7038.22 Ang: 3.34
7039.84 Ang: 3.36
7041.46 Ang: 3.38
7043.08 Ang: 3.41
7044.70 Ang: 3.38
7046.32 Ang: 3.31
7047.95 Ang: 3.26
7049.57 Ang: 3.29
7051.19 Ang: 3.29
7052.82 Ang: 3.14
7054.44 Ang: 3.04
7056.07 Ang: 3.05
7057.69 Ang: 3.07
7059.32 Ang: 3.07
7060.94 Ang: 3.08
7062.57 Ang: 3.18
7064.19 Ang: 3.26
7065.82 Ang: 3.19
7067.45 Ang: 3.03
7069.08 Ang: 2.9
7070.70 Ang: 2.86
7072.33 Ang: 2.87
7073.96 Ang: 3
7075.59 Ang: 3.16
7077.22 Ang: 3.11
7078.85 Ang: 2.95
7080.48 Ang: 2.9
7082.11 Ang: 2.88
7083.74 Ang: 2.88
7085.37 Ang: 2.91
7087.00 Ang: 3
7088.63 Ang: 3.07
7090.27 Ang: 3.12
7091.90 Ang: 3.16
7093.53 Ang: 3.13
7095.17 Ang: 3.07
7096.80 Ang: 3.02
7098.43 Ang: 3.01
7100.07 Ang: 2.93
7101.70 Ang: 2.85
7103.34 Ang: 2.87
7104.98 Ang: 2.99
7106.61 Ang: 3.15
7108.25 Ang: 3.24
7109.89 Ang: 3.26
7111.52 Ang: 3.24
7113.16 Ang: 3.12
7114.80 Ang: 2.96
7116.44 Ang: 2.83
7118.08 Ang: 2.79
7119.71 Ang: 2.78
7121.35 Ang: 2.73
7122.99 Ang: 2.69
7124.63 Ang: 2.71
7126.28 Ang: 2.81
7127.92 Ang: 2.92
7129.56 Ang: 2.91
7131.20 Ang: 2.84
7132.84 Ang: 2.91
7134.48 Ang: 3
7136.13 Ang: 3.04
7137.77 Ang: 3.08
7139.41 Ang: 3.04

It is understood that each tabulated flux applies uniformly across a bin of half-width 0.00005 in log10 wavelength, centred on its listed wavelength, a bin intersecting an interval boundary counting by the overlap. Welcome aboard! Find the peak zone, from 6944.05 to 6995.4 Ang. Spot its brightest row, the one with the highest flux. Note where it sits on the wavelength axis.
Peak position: 6957.65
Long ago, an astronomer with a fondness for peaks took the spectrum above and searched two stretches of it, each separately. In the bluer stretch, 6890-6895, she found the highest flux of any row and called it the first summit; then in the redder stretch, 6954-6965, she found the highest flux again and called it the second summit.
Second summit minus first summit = 0.34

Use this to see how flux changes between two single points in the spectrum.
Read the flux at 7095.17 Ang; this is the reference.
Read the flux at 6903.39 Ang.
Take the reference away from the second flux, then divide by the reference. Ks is -0.04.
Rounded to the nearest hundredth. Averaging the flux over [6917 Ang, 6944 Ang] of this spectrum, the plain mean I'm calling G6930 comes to 3.27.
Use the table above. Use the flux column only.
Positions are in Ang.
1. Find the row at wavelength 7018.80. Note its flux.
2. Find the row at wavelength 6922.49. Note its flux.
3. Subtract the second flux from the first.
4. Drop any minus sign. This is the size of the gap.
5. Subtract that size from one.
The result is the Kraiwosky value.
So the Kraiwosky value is 0.75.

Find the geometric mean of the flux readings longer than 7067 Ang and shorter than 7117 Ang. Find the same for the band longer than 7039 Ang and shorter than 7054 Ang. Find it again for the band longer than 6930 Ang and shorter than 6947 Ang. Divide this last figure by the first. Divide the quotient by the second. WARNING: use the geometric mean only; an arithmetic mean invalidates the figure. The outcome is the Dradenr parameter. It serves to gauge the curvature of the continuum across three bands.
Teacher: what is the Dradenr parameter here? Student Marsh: 0.33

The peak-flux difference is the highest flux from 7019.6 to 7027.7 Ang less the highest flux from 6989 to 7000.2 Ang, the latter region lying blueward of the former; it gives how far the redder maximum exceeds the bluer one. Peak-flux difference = -0.16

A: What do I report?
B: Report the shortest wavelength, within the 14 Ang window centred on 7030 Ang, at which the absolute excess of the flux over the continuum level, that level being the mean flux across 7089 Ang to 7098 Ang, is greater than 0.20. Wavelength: 7028.50 Ang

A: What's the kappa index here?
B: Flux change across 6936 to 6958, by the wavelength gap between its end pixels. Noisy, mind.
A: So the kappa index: 0.022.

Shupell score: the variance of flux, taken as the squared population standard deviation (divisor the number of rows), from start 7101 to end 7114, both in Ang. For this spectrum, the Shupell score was 0.024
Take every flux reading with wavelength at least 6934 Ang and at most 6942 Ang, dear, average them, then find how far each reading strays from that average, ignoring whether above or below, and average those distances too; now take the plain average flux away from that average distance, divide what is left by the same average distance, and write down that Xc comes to -500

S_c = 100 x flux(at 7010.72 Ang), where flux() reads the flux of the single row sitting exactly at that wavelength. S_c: 321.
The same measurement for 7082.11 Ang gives 288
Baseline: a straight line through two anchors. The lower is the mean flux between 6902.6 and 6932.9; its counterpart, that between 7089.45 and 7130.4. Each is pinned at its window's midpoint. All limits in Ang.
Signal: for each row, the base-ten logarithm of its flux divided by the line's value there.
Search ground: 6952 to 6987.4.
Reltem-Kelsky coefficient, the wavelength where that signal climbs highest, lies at 6957.65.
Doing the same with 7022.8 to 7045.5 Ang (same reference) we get 7043.08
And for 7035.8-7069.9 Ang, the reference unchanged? 7043.08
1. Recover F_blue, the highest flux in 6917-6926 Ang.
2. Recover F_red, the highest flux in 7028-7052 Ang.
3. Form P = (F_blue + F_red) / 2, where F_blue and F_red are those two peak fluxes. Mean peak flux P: 3.39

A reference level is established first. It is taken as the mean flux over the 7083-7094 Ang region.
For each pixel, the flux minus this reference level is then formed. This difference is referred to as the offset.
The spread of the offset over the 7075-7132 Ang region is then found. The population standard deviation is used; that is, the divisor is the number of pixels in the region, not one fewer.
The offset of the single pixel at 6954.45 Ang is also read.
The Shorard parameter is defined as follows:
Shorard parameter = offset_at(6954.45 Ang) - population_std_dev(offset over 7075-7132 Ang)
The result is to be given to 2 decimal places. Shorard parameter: 0.09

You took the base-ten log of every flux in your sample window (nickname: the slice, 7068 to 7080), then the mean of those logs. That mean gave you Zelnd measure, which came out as 0.474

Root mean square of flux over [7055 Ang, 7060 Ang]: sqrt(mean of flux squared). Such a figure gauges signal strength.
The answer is 3.06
